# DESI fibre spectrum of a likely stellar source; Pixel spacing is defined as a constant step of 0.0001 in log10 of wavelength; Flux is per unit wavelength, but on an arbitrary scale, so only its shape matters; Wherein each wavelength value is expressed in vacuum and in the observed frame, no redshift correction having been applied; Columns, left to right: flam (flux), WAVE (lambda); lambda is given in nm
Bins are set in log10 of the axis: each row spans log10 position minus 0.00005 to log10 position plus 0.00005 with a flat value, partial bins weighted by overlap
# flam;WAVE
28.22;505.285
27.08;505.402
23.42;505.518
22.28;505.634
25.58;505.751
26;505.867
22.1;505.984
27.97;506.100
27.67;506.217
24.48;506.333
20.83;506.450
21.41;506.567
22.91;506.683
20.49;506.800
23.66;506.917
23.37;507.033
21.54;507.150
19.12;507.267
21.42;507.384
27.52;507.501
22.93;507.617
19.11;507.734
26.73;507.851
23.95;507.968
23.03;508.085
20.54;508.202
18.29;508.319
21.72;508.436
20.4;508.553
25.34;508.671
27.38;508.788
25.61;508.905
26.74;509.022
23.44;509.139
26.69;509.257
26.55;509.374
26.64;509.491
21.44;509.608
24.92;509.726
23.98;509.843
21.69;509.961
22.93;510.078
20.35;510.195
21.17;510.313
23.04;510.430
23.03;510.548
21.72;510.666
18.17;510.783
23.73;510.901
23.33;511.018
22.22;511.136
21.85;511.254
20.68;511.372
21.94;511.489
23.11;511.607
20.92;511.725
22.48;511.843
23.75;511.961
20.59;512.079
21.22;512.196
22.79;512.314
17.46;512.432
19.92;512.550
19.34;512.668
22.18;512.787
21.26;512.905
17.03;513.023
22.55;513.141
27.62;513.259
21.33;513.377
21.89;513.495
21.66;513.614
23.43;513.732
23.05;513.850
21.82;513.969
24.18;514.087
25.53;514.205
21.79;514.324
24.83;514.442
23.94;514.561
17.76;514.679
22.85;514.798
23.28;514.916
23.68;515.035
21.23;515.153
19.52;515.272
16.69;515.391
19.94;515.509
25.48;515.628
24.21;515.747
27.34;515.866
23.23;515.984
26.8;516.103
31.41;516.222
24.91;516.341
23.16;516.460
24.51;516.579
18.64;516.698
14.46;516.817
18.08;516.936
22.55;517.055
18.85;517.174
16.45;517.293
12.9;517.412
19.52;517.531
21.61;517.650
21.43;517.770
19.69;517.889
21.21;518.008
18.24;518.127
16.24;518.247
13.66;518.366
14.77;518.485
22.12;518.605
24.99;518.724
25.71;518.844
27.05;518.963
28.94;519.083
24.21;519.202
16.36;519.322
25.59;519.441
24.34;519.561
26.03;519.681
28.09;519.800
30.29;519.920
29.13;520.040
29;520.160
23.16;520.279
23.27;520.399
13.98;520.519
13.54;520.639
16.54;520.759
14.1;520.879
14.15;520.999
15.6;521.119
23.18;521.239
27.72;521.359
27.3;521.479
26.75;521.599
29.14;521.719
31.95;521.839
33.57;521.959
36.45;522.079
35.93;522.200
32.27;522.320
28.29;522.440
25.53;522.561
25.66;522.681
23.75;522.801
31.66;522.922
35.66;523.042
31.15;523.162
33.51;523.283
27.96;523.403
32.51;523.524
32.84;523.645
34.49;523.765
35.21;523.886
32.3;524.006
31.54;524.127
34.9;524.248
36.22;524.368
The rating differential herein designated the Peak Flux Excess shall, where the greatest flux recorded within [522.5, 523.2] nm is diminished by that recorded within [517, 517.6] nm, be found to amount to 13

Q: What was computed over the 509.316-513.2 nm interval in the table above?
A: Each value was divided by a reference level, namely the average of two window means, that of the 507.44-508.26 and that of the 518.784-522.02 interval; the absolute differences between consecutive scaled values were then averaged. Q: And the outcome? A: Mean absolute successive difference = 0.088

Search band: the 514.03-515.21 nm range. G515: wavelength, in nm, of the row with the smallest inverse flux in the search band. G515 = 514.205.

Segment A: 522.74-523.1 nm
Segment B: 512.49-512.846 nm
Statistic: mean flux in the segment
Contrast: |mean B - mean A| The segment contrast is 9.9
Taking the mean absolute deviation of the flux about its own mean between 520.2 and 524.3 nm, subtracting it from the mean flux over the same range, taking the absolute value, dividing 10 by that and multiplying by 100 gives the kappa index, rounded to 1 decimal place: 46.1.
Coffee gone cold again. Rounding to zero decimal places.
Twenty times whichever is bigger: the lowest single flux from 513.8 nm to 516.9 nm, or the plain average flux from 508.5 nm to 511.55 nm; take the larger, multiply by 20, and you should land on 465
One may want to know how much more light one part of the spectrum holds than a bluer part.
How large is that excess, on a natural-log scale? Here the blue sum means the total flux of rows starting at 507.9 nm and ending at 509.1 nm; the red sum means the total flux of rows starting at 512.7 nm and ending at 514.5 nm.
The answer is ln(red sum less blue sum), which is 4.7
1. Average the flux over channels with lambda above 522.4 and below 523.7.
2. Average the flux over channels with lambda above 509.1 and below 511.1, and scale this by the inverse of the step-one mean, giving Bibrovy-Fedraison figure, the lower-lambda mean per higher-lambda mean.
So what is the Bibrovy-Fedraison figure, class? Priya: 0.77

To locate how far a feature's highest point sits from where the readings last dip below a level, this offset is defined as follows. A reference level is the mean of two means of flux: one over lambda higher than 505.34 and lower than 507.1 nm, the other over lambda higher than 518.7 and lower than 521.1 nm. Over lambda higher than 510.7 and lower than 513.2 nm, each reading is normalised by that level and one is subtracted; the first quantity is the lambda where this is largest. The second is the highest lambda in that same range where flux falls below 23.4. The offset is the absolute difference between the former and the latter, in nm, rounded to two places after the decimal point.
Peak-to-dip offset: 1.18 nm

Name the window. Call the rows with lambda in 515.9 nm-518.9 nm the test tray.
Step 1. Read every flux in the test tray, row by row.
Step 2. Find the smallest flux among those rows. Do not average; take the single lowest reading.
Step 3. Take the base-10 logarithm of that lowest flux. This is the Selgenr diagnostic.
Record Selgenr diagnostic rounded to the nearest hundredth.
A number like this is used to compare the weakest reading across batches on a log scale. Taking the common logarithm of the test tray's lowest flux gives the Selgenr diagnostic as 1.11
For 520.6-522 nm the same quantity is 1.13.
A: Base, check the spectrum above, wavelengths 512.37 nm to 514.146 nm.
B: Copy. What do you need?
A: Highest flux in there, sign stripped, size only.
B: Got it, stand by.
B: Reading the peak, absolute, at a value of 28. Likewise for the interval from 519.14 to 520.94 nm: 30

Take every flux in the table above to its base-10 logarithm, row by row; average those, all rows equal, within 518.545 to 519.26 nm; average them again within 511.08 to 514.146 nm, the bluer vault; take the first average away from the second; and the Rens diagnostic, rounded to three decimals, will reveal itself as -0.069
